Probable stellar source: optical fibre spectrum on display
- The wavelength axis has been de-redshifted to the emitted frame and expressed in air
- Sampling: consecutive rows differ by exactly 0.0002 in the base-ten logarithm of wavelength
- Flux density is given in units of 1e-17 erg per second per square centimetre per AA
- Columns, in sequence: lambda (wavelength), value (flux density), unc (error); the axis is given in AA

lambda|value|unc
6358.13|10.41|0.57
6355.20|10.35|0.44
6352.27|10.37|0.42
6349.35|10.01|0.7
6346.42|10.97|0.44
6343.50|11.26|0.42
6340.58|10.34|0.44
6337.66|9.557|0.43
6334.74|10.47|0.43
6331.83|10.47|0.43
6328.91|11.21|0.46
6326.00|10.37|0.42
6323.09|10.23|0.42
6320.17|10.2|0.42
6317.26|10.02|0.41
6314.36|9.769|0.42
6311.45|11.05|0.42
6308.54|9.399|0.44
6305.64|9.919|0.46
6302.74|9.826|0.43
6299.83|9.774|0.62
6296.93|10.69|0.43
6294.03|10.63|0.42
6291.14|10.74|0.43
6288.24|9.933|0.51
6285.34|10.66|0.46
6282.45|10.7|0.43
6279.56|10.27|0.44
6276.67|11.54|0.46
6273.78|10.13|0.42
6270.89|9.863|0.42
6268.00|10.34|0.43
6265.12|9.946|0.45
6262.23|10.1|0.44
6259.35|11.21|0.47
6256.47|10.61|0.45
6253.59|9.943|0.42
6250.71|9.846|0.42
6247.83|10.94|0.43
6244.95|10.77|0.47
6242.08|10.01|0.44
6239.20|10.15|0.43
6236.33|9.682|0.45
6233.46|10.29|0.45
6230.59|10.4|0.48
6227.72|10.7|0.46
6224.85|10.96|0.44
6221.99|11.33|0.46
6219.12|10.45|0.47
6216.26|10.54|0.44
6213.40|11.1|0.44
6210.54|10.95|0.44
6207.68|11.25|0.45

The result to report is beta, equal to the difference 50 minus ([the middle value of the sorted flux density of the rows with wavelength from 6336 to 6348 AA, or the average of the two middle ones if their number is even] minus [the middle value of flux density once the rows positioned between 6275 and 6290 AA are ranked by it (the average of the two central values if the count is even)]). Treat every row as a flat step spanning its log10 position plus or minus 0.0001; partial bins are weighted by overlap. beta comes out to 50.0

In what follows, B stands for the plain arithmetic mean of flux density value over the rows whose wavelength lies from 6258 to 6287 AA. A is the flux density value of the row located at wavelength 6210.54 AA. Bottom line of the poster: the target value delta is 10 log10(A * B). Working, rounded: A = 10.95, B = 10.48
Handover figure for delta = 20.6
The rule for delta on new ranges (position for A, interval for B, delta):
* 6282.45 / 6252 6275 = 20.4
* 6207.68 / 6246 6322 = 20.6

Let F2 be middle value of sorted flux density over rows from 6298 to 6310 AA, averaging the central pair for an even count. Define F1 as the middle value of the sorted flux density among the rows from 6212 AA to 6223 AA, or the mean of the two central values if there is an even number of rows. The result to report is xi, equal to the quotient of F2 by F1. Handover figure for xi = 0.906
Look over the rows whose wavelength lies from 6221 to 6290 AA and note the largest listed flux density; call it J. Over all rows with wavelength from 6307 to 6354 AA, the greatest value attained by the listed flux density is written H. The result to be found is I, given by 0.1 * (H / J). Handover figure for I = 0.098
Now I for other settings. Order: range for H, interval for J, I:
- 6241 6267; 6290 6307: 0.104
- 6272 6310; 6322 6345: 0.102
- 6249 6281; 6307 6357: 0.102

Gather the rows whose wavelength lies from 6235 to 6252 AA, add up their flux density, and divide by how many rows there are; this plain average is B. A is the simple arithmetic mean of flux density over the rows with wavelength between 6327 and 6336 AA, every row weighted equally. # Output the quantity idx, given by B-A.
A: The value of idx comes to -0.48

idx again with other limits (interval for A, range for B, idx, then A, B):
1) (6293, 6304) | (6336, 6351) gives 0.20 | 10.2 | 10.4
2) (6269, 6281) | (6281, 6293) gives 0.06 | 10.5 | 10.5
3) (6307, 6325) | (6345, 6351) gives 0.38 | 10.1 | 10.5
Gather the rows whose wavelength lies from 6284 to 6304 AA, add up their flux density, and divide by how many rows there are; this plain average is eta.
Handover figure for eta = 10.3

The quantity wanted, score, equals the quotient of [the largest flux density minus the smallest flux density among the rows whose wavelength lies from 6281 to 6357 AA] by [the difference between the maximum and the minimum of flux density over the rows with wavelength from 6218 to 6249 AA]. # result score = 1.1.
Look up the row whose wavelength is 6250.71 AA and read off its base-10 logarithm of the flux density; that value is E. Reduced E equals 0.99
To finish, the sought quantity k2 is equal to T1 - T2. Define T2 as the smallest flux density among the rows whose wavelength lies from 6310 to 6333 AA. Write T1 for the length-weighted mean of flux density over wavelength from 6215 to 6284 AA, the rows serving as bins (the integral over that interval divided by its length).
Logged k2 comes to 0.68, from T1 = 10.4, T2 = 9.769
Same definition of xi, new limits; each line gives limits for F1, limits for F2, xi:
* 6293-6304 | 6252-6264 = 1.012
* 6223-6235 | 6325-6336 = 0.992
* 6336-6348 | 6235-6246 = 0.946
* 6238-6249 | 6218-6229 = 1.035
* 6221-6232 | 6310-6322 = 0.934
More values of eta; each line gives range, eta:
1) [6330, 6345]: 10.4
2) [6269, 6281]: 10.5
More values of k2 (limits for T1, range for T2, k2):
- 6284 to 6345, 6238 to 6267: 0.46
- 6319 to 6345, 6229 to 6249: 0.78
